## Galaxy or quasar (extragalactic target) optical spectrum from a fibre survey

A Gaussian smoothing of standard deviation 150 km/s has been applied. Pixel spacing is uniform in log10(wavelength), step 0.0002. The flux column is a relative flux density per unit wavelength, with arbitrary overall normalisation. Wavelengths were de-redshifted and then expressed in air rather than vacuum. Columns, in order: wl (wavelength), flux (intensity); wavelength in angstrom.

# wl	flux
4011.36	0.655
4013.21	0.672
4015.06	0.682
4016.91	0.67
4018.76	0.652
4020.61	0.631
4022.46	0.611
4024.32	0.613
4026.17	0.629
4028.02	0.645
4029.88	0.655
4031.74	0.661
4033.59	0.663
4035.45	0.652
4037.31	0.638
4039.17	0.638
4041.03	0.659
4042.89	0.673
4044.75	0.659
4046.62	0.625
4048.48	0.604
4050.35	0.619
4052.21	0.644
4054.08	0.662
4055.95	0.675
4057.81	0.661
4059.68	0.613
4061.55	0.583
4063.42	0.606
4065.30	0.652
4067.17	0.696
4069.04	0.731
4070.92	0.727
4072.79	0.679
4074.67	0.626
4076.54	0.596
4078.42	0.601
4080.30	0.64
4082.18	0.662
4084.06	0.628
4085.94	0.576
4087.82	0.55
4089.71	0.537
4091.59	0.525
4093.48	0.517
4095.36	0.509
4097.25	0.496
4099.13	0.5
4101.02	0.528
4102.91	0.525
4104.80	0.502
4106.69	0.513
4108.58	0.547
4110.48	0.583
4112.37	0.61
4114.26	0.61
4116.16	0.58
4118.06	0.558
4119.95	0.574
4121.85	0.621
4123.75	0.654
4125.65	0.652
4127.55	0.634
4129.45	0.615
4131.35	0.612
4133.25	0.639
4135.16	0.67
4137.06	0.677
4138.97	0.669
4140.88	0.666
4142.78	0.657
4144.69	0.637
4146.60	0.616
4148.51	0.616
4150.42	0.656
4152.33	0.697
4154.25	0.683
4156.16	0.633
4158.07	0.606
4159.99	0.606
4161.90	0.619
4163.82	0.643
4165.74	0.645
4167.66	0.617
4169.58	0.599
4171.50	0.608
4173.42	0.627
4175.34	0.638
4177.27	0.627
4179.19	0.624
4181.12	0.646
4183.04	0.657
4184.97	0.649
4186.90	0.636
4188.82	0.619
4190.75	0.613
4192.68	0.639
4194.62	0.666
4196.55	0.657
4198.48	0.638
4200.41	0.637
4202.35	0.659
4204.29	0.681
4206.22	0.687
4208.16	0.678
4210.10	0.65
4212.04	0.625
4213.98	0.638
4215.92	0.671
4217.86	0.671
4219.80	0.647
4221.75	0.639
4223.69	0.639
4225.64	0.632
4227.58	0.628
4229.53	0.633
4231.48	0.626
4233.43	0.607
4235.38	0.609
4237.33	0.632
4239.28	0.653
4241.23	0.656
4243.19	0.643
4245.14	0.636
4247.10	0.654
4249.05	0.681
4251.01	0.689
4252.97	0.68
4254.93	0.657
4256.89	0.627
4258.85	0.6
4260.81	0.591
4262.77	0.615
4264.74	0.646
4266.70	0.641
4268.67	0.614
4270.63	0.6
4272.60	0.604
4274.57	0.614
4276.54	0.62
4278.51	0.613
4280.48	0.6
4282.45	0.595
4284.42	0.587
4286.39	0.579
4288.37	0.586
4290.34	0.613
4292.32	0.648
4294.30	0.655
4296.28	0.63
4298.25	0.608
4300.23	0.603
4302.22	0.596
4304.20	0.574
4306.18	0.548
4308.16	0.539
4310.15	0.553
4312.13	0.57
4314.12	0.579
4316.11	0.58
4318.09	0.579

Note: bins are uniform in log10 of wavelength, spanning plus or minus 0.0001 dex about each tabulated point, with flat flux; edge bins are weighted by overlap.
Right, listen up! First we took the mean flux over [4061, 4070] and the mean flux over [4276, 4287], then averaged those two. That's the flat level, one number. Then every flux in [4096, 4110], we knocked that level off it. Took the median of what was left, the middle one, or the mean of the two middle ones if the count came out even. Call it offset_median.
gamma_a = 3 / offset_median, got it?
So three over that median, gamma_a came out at -26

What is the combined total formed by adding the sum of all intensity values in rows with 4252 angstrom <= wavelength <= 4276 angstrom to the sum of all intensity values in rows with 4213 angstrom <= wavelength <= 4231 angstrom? 13.3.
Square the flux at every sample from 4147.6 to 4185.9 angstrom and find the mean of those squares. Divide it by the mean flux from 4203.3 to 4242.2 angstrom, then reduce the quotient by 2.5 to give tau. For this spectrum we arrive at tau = -1.87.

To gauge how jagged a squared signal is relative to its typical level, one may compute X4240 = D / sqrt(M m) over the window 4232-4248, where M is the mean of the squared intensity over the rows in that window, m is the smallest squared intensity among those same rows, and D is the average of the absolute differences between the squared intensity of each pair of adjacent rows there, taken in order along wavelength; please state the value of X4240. 0.041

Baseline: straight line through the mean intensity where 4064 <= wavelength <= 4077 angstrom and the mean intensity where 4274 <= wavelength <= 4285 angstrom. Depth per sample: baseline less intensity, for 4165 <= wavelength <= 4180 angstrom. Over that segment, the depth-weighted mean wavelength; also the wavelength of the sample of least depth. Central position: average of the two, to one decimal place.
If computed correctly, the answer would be 4168.8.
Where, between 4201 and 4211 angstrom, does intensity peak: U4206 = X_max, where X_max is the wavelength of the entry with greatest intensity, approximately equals 4206.22 angstrom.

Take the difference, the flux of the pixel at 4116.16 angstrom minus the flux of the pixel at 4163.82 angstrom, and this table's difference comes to -0.063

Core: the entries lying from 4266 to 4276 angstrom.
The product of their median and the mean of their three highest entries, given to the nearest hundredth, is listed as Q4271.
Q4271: 0.38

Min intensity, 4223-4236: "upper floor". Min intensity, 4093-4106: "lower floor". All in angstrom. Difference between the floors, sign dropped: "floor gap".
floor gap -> 0.11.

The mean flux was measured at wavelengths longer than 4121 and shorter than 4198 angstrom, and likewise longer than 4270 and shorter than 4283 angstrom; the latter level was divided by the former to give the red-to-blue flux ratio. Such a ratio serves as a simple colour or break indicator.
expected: 0.950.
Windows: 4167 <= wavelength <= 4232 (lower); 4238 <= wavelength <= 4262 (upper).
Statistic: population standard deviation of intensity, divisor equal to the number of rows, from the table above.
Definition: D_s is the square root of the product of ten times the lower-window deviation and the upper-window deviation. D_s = 0.078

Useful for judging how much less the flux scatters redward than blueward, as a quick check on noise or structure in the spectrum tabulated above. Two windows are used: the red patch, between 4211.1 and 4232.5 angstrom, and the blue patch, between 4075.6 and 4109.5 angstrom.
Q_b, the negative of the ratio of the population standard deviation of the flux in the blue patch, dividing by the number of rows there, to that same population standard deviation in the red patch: -3.25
